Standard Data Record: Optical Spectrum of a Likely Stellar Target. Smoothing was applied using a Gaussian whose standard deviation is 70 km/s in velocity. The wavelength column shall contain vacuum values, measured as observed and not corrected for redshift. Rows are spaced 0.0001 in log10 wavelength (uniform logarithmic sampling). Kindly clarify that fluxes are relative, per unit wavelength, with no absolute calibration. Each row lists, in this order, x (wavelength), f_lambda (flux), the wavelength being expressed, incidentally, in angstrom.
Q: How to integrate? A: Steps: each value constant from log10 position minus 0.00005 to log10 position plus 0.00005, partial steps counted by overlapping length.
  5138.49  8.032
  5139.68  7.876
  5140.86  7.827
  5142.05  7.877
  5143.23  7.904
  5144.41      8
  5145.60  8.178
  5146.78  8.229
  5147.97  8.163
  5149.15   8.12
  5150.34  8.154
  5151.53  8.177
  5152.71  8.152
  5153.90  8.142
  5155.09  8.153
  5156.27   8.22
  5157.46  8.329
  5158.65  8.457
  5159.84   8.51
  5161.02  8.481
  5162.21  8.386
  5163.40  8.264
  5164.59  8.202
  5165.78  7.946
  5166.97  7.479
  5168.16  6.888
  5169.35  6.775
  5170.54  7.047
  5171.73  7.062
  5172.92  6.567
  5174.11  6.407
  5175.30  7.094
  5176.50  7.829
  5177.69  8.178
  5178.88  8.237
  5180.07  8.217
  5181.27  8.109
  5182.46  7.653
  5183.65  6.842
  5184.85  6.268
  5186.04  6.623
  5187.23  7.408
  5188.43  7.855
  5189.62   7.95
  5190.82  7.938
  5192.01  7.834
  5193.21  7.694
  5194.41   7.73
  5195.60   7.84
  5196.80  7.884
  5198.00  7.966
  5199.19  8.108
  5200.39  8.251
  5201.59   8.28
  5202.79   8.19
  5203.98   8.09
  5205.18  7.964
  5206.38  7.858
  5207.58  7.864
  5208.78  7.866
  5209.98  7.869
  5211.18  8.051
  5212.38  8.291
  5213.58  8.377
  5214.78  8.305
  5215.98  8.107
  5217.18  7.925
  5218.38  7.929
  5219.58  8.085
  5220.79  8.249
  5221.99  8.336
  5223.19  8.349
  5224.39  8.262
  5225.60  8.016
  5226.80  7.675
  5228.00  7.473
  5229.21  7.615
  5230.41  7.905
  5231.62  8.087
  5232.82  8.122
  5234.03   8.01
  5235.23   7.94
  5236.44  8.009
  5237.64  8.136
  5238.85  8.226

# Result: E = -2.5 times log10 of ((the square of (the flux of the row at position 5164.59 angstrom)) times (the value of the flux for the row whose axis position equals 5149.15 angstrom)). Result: -6.84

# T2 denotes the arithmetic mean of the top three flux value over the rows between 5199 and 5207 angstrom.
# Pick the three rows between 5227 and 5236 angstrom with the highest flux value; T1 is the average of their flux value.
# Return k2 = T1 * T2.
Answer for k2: 66.5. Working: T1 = 8.07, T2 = 8.24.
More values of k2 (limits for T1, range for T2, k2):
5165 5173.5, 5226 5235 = 60.5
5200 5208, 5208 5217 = 68.6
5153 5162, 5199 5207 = 69.9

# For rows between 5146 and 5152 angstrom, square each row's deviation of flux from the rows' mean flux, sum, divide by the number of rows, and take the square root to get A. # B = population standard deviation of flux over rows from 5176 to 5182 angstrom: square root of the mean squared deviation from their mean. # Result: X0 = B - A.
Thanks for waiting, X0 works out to 0.113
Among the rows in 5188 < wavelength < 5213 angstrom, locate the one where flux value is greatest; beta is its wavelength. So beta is 5212.38 angstrom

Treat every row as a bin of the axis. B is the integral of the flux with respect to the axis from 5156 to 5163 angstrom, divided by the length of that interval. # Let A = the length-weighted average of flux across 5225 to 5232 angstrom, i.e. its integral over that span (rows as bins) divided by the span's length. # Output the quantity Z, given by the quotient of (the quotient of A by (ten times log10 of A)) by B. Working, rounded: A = 7.79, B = 8.4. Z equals 0.104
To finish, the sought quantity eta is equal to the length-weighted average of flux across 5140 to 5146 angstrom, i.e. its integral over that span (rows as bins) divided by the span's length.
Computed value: 7.95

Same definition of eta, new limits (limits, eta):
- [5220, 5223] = 8.28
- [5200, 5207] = 8.10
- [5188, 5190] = 7.92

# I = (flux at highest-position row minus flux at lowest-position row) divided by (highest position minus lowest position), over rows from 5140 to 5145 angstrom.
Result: 0.049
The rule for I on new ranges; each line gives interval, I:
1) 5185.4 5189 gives 0.515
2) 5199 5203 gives 0.023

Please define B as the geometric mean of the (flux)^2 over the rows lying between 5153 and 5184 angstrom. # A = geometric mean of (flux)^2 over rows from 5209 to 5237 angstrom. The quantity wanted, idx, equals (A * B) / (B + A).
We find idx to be 31.0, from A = 65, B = 60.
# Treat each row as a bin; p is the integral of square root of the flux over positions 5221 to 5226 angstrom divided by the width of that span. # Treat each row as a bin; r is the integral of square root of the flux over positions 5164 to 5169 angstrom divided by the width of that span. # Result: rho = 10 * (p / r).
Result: 10.4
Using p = 2.87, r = 2.75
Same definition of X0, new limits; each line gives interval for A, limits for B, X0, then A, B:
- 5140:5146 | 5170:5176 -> 0.165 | 0.12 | 0.289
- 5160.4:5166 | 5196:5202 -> -0.028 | 0.18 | 0.155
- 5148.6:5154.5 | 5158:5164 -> 0.069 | 0.02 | 0.088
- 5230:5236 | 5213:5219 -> 0.104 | 0.08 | 0.187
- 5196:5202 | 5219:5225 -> -0.061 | 0.15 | 0.094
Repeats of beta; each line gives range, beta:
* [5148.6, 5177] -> 5159.84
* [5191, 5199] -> 5198.00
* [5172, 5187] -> 5178.88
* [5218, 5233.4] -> 5223.19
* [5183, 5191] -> 5189.62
